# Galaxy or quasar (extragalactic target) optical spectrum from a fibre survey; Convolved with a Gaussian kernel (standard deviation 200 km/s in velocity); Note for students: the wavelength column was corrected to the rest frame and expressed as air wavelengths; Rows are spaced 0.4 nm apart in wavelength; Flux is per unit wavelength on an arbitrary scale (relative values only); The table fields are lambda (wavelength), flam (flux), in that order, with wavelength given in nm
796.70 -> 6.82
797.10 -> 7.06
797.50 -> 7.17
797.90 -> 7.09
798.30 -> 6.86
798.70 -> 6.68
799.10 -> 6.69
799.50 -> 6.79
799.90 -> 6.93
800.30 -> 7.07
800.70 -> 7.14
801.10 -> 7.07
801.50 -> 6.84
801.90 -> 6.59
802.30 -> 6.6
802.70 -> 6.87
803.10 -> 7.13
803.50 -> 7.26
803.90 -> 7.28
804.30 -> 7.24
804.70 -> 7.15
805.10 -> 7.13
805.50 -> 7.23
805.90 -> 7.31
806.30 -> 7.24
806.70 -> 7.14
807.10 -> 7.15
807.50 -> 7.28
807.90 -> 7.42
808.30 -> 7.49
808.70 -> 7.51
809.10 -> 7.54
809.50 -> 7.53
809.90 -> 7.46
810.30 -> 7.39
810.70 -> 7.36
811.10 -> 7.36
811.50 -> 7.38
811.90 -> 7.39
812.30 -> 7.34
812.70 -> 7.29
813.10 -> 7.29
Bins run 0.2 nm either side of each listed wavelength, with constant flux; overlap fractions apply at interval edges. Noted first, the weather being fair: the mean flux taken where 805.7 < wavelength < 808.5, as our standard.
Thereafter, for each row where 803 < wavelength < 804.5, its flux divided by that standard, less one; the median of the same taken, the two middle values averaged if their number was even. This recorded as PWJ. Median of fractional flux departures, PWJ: -0.01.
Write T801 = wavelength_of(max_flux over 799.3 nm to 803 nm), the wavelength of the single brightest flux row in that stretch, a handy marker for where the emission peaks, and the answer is 800.70 nm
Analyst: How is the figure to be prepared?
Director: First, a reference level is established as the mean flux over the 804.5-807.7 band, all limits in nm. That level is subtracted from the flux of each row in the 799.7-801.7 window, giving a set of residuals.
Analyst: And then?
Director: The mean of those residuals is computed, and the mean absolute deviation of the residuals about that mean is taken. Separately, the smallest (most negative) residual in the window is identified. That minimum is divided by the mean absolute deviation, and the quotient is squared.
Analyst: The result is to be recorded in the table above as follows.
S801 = 13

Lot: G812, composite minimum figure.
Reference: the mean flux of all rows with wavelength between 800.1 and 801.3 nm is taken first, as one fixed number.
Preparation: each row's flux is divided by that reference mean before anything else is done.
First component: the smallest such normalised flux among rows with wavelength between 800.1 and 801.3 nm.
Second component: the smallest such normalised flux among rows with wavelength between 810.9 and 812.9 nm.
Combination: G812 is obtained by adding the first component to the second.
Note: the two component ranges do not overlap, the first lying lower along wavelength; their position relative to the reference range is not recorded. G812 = 2.02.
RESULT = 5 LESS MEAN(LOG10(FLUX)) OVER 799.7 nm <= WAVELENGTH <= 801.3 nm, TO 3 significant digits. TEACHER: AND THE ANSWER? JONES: 4.15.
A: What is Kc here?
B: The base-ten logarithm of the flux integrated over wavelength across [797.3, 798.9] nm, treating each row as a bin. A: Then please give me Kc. 1.05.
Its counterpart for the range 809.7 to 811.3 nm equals 1.07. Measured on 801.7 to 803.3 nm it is 1.04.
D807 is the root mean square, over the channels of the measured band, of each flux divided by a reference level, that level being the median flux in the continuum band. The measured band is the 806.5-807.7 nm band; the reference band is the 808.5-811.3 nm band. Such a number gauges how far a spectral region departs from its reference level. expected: 0.964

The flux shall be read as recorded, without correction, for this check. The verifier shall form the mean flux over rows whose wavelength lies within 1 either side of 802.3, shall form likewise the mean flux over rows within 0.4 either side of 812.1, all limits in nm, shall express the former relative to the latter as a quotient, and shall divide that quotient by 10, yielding 0.092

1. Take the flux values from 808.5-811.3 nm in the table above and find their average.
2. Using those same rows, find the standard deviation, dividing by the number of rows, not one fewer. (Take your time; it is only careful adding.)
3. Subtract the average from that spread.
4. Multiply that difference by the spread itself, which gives -0.54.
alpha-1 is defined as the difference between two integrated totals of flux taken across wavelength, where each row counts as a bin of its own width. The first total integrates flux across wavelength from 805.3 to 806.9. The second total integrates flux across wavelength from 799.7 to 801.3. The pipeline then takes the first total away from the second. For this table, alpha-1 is -0.28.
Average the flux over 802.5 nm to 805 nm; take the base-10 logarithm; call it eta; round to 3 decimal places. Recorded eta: 0.855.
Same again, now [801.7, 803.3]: 0.832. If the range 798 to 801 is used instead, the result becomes 0.838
